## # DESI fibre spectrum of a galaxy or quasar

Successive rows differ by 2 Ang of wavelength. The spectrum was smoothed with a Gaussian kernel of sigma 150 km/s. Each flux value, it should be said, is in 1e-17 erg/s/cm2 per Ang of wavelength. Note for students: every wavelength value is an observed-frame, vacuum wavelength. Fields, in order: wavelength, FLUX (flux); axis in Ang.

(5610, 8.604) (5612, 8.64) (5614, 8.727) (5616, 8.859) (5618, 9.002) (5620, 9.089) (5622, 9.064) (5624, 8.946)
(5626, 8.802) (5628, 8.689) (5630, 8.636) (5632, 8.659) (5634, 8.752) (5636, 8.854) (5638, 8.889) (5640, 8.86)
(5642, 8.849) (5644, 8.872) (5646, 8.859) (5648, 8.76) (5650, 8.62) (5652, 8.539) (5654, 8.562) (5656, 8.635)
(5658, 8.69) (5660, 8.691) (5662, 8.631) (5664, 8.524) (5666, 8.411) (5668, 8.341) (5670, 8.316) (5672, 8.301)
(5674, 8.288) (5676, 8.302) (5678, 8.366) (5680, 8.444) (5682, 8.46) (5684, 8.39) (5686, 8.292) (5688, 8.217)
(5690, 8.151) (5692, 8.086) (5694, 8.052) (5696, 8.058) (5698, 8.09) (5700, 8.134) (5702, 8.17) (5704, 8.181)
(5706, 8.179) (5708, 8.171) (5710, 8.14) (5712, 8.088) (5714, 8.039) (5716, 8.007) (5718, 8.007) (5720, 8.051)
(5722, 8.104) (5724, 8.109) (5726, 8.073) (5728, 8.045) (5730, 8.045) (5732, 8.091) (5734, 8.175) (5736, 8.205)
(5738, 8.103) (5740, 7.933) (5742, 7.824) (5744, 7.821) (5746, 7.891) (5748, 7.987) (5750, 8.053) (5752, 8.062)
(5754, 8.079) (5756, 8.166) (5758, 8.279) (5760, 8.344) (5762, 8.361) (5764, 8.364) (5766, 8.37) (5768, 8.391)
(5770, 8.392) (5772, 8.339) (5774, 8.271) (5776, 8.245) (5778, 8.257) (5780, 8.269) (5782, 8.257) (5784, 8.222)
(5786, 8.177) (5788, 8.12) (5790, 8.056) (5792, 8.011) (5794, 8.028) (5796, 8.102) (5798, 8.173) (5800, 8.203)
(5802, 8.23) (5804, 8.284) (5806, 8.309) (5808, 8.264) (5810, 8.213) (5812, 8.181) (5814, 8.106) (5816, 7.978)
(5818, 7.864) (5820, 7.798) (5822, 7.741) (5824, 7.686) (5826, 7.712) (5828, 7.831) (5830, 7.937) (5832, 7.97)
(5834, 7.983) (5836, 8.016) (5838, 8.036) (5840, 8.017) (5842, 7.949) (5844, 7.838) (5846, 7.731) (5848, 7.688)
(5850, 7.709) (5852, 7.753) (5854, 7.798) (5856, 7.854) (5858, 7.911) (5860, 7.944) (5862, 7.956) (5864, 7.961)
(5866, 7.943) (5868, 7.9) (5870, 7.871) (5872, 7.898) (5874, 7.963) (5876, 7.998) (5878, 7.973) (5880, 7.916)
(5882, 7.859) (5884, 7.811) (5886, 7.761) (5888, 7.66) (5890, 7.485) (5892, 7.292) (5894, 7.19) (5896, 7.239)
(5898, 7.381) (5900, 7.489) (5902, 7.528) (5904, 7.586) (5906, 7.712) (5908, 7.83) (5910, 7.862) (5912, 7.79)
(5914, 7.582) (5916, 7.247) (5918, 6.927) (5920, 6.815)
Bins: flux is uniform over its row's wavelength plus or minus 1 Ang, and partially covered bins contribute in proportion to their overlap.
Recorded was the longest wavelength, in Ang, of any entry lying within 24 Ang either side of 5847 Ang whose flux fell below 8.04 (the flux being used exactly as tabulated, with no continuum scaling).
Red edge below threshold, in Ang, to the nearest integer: 5870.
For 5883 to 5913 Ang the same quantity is 5912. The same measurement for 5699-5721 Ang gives 5718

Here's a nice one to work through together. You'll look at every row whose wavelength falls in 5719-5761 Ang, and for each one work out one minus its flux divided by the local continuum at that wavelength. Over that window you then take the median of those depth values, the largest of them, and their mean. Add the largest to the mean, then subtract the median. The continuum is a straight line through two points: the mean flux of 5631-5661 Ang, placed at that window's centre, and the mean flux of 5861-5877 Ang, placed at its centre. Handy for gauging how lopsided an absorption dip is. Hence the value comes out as 0.066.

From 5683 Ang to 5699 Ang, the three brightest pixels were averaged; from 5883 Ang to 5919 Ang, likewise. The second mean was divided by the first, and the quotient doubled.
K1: 1.89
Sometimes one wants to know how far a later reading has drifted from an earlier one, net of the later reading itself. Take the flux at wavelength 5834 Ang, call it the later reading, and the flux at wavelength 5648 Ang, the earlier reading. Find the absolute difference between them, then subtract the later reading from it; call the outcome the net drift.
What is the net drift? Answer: -7.2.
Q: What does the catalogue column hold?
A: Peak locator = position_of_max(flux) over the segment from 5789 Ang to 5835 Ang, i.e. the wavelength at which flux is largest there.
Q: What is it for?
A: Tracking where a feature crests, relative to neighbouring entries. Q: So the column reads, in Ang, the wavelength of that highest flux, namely 5806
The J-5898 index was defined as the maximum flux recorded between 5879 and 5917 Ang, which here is 7.916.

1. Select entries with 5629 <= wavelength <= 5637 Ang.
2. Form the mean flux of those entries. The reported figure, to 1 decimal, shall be 8.7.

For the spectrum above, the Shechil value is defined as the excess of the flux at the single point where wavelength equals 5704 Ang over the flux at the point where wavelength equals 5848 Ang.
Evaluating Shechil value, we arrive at 0.5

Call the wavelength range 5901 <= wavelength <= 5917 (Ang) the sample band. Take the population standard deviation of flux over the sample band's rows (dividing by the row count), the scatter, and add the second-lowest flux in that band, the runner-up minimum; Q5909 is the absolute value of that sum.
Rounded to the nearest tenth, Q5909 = 7.7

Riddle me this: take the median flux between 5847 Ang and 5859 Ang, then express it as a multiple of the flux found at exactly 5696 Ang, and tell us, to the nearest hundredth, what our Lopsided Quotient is 0.96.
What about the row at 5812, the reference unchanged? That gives 0.95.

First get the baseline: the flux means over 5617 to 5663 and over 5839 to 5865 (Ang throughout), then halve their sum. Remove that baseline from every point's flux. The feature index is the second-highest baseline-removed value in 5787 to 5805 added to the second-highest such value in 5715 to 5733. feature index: -0.30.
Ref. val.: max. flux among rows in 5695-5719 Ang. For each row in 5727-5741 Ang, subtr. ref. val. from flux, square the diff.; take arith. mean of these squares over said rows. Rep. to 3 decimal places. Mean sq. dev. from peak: 0.016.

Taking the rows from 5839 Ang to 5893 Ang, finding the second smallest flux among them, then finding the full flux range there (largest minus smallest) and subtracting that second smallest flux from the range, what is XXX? -6.8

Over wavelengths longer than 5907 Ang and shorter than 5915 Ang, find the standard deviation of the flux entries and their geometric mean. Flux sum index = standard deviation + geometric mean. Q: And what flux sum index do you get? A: 7.9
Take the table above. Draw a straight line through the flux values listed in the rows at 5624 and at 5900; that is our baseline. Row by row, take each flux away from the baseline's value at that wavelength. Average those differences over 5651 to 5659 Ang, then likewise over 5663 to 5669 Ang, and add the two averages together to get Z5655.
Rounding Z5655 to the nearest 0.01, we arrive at 0.47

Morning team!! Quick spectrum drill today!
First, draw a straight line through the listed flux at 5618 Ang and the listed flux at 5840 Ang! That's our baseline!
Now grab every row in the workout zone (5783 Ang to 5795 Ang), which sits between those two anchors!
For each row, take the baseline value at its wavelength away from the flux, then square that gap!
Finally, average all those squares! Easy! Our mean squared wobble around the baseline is 0.024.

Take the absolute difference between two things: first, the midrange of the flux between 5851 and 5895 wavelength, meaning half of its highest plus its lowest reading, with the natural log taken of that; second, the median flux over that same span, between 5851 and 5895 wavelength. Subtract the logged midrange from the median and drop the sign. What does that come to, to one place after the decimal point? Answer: 5.9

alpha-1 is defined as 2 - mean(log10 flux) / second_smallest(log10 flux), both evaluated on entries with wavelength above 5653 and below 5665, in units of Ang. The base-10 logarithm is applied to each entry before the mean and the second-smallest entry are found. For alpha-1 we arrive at 0.997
